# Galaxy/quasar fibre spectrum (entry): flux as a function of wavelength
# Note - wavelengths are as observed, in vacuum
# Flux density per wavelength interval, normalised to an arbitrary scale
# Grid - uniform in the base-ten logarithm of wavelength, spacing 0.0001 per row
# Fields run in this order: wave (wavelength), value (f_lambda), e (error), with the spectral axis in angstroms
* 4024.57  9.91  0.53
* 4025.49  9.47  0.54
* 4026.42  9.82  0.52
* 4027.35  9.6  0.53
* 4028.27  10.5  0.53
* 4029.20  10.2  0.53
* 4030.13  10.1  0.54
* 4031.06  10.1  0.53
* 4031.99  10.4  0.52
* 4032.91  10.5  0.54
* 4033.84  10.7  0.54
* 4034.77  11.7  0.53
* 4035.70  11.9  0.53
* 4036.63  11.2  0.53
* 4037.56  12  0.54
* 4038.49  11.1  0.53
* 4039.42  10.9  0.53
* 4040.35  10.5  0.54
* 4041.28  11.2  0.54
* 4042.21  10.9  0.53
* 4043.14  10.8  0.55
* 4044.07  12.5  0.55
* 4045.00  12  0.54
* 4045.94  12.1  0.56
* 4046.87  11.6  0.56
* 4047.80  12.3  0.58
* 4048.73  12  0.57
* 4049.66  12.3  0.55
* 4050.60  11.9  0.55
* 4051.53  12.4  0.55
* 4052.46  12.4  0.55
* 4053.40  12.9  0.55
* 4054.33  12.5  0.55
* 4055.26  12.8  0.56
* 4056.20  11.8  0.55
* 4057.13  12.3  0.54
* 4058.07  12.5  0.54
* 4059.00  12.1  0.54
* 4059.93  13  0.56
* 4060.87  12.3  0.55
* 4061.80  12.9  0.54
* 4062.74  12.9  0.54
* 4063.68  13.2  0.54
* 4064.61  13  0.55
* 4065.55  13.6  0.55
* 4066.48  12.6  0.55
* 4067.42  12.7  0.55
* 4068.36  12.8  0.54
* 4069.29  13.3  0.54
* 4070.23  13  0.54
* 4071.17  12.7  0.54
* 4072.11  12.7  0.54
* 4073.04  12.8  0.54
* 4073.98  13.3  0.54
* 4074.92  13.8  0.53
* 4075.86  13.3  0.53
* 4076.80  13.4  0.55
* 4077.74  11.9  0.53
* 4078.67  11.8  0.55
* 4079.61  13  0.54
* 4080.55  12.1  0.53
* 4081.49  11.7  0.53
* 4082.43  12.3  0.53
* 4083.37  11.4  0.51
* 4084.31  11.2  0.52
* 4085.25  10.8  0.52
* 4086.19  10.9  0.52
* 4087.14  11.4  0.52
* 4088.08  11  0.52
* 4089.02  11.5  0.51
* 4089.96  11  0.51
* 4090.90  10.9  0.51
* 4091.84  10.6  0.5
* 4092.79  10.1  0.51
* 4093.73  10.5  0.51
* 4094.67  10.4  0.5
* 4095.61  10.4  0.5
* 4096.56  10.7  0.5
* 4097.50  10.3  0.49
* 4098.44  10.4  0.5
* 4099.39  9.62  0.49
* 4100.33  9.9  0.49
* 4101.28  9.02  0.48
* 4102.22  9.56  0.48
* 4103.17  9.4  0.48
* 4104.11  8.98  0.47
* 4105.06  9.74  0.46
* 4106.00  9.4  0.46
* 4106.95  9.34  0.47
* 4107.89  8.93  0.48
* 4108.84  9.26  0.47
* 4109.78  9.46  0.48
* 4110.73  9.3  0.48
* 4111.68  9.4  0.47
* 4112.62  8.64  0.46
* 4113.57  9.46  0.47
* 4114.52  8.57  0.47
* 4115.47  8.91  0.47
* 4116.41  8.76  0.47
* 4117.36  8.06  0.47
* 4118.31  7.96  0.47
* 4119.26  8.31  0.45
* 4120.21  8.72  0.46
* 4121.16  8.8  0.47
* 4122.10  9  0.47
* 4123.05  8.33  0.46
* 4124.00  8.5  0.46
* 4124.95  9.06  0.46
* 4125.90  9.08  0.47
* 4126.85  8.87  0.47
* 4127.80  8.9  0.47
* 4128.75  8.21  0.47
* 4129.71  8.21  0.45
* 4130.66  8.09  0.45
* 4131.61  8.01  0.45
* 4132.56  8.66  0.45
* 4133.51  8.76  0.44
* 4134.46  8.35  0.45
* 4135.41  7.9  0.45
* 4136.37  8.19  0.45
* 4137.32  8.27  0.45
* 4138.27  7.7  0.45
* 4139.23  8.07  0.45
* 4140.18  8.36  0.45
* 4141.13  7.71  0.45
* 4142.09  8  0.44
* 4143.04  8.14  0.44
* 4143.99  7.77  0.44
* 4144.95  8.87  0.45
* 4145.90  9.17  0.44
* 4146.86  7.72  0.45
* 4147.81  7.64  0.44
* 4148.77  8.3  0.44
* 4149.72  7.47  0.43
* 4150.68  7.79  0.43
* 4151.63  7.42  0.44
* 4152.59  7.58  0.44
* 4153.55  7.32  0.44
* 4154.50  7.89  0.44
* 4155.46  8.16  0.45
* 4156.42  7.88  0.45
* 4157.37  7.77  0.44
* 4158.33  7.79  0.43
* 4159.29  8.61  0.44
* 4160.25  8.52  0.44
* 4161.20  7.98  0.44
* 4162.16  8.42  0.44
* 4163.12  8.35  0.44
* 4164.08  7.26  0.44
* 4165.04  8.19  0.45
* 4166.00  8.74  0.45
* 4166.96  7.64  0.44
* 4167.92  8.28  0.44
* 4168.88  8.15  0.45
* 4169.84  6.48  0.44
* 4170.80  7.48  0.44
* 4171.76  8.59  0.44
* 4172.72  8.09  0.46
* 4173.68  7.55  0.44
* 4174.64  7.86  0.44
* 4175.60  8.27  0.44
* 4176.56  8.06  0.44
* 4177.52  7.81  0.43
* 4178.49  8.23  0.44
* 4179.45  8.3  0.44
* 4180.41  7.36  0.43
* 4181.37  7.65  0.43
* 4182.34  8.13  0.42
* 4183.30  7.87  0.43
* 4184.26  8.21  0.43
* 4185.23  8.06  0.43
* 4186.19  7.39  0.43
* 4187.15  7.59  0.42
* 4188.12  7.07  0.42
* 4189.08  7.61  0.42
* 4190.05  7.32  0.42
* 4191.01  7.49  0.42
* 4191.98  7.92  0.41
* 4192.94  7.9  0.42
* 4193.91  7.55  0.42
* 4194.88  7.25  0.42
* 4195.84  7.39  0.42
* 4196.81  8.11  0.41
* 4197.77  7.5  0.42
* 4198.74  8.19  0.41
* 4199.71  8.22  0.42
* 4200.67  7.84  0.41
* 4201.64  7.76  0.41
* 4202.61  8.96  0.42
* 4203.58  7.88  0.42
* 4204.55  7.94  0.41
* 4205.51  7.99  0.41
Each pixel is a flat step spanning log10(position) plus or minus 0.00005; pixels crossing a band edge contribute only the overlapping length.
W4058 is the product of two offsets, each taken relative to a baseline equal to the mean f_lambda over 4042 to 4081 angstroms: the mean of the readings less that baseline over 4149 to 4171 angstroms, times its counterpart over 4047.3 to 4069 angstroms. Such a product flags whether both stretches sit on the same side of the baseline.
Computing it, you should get -0.2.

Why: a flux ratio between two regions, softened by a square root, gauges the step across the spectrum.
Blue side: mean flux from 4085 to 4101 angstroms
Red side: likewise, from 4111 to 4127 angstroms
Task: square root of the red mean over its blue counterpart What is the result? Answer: 0.91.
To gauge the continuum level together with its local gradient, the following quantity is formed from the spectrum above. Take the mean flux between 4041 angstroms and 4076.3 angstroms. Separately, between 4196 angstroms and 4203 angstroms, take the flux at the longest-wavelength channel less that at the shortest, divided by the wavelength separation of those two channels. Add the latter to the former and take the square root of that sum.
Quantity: 3.56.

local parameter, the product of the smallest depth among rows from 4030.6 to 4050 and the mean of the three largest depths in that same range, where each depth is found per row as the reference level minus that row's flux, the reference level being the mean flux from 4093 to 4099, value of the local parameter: -0.2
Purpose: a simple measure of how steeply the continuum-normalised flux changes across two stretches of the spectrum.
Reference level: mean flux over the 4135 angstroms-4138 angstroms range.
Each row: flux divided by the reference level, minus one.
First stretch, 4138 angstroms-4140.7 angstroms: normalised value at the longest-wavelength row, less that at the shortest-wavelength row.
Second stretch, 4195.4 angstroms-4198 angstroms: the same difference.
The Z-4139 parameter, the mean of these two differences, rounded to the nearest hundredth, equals 0.05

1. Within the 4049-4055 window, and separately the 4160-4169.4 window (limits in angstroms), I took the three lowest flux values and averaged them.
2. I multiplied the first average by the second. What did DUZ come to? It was 93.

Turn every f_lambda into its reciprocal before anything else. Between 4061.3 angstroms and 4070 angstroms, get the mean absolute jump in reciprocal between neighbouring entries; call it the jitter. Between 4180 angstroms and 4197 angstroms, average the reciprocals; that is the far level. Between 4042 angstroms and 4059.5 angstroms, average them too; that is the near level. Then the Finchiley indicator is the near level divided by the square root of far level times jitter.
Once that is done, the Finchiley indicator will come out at 5.1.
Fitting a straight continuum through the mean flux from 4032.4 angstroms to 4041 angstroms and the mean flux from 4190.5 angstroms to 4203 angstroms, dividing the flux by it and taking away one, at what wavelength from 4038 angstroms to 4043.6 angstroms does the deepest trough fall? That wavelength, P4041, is 4040.35 angstroms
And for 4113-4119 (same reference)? 4118.31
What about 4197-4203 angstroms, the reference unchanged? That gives 4197.77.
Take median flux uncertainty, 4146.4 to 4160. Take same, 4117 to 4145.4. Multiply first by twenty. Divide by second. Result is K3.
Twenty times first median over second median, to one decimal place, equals 19.6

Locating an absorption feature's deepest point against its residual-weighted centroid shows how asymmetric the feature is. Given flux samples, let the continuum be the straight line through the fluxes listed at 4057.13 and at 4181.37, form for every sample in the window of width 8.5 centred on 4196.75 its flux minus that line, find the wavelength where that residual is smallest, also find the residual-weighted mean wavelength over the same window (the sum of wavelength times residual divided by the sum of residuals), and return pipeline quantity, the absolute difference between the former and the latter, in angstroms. 2.8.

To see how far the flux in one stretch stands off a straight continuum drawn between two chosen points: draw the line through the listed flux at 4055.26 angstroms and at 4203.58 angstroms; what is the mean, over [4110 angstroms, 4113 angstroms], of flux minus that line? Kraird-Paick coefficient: -1.8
